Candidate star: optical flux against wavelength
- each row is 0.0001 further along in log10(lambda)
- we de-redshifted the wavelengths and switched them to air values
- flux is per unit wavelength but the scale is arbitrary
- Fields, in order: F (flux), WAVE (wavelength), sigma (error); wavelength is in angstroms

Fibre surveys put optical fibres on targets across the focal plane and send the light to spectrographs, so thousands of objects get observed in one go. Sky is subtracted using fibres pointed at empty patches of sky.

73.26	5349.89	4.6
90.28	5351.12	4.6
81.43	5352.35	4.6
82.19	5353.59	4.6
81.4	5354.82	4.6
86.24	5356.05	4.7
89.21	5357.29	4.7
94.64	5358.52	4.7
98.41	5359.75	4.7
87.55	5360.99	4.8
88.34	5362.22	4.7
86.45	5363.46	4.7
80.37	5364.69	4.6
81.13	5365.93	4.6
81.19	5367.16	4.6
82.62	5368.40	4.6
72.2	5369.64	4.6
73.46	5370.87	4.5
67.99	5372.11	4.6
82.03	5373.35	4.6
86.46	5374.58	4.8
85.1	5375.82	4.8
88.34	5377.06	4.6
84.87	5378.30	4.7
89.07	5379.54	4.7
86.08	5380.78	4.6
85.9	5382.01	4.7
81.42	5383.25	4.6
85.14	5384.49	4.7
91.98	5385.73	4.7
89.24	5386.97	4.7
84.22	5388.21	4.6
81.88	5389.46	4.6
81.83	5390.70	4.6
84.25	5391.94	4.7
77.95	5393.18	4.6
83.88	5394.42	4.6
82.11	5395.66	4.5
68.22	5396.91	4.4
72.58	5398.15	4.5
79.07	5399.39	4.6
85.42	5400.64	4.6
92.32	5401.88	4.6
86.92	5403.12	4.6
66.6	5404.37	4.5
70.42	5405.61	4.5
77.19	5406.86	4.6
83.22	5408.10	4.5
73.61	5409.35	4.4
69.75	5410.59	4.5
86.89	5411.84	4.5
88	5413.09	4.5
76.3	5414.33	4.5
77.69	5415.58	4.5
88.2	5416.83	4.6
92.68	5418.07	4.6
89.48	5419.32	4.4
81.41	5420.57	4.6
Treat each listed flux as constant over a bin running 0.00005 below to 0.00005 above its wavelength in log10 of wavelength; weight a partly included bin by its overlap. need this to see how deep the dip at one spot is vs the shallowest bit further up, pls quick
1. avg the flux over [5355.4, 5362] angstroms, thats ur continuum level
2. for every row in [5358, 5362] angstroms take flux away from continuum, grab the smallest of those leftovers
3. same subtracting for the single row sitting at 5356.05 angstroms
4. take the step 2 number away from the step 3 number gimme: 12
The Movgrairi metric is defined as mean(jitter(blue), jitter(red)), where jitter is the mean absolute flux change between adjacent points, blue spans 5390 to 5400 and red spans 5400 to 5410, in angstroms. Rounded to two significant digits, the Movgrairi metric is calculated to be 7.1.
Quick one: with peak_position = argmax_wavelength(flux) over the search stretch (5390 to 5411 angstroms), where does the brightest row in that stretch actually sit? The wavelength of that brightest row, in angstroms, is 5401.88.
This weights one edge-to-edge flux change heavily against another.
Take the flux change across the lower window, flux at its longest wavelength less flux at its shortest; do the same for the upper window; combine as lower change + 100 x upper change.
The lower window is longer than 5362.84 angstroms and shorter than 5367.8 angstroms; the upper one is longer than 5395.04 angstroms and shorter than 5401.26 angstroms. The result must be 326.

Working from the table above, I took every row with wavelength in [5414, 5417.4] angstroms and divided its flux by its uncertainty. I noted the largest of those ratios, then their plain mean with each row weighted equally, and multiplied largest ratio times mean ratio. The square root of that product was 18.5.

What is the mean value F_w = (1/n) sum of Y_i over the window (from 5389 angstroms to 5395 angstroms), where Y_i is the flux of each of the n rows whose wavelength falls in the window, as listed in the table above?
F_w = 82.0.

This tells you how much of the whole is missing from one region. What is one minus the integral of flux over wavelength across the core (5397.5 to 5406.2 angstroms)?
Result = -687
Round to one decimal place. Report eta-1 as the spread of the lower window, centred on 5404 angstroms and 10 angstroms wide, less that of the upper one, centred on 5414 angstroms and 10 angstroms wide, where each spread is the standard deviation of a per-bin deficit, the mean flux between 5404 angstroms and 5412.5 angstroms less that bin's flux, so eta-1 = 0.3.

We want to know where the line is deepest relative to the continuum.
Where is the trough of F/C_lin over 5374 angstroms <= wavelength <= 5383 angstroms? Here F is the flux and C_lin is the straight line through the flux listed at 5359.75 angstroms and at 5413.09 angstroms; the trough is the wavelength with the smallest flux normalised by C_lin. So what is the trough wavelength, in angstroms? 5375.82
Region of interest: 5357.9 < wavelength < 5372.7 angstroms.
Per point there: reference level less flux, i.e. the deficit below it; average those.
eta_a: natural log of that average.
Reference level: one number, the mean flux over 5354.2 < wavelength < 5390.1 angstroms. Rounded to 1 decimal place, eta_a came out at 0.5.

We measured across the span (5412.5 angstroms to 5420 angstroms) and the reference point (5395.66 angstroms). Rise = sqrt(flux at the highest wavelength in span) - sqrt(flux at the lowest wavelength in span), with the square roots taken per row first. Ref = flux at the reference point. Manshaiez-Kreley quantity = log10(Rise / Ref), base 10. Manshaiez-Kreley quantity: -3.0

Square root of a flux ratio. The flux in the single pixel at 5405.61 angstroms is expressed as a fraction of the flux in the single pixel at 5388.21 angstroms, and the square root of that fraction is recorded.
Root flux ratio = 0.91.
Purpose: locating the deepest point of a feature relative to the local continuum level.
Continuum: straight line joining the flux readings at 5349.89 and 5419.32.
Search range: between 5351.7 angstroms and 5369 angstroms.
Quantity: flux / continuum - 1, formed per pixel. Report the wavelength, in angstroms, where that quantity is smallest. 5364.69 angstroms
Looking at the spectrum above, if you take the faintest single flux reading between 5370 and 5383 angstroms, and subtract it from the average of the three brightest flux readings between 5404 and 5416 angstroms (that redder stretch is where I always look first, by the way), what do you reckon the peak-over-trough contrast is 18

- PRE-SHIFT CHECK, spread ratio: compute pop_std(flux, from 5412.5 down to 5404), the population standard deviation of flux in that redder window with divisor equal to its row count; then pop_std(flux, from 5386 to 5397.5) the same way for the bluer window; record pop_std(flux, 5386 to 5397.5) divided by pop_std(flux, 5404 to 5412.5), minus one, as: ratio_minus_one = -0.21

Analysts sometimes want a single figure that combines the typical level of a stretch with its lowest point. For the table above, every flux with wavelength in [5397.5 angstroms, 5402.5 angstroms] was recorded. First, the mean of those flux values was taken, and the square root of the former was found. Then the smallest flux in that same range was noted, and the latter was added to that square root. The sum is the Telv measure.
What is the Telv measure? 82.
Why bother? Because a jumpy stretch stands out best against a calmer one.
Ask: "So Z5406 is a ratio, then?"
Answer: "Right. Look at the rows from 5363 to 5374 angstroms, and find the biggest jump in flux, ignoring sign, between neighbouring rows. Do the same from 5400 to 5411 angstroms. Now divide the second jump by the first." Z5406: 1.4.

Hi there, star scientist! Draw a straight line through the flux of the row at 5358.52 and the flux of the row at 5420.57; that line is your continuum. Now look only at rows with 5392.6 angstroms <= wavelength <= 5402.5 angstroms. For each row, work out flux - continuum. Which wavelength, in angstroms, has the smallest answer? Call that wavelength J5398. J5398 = 5396.91 angstroms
